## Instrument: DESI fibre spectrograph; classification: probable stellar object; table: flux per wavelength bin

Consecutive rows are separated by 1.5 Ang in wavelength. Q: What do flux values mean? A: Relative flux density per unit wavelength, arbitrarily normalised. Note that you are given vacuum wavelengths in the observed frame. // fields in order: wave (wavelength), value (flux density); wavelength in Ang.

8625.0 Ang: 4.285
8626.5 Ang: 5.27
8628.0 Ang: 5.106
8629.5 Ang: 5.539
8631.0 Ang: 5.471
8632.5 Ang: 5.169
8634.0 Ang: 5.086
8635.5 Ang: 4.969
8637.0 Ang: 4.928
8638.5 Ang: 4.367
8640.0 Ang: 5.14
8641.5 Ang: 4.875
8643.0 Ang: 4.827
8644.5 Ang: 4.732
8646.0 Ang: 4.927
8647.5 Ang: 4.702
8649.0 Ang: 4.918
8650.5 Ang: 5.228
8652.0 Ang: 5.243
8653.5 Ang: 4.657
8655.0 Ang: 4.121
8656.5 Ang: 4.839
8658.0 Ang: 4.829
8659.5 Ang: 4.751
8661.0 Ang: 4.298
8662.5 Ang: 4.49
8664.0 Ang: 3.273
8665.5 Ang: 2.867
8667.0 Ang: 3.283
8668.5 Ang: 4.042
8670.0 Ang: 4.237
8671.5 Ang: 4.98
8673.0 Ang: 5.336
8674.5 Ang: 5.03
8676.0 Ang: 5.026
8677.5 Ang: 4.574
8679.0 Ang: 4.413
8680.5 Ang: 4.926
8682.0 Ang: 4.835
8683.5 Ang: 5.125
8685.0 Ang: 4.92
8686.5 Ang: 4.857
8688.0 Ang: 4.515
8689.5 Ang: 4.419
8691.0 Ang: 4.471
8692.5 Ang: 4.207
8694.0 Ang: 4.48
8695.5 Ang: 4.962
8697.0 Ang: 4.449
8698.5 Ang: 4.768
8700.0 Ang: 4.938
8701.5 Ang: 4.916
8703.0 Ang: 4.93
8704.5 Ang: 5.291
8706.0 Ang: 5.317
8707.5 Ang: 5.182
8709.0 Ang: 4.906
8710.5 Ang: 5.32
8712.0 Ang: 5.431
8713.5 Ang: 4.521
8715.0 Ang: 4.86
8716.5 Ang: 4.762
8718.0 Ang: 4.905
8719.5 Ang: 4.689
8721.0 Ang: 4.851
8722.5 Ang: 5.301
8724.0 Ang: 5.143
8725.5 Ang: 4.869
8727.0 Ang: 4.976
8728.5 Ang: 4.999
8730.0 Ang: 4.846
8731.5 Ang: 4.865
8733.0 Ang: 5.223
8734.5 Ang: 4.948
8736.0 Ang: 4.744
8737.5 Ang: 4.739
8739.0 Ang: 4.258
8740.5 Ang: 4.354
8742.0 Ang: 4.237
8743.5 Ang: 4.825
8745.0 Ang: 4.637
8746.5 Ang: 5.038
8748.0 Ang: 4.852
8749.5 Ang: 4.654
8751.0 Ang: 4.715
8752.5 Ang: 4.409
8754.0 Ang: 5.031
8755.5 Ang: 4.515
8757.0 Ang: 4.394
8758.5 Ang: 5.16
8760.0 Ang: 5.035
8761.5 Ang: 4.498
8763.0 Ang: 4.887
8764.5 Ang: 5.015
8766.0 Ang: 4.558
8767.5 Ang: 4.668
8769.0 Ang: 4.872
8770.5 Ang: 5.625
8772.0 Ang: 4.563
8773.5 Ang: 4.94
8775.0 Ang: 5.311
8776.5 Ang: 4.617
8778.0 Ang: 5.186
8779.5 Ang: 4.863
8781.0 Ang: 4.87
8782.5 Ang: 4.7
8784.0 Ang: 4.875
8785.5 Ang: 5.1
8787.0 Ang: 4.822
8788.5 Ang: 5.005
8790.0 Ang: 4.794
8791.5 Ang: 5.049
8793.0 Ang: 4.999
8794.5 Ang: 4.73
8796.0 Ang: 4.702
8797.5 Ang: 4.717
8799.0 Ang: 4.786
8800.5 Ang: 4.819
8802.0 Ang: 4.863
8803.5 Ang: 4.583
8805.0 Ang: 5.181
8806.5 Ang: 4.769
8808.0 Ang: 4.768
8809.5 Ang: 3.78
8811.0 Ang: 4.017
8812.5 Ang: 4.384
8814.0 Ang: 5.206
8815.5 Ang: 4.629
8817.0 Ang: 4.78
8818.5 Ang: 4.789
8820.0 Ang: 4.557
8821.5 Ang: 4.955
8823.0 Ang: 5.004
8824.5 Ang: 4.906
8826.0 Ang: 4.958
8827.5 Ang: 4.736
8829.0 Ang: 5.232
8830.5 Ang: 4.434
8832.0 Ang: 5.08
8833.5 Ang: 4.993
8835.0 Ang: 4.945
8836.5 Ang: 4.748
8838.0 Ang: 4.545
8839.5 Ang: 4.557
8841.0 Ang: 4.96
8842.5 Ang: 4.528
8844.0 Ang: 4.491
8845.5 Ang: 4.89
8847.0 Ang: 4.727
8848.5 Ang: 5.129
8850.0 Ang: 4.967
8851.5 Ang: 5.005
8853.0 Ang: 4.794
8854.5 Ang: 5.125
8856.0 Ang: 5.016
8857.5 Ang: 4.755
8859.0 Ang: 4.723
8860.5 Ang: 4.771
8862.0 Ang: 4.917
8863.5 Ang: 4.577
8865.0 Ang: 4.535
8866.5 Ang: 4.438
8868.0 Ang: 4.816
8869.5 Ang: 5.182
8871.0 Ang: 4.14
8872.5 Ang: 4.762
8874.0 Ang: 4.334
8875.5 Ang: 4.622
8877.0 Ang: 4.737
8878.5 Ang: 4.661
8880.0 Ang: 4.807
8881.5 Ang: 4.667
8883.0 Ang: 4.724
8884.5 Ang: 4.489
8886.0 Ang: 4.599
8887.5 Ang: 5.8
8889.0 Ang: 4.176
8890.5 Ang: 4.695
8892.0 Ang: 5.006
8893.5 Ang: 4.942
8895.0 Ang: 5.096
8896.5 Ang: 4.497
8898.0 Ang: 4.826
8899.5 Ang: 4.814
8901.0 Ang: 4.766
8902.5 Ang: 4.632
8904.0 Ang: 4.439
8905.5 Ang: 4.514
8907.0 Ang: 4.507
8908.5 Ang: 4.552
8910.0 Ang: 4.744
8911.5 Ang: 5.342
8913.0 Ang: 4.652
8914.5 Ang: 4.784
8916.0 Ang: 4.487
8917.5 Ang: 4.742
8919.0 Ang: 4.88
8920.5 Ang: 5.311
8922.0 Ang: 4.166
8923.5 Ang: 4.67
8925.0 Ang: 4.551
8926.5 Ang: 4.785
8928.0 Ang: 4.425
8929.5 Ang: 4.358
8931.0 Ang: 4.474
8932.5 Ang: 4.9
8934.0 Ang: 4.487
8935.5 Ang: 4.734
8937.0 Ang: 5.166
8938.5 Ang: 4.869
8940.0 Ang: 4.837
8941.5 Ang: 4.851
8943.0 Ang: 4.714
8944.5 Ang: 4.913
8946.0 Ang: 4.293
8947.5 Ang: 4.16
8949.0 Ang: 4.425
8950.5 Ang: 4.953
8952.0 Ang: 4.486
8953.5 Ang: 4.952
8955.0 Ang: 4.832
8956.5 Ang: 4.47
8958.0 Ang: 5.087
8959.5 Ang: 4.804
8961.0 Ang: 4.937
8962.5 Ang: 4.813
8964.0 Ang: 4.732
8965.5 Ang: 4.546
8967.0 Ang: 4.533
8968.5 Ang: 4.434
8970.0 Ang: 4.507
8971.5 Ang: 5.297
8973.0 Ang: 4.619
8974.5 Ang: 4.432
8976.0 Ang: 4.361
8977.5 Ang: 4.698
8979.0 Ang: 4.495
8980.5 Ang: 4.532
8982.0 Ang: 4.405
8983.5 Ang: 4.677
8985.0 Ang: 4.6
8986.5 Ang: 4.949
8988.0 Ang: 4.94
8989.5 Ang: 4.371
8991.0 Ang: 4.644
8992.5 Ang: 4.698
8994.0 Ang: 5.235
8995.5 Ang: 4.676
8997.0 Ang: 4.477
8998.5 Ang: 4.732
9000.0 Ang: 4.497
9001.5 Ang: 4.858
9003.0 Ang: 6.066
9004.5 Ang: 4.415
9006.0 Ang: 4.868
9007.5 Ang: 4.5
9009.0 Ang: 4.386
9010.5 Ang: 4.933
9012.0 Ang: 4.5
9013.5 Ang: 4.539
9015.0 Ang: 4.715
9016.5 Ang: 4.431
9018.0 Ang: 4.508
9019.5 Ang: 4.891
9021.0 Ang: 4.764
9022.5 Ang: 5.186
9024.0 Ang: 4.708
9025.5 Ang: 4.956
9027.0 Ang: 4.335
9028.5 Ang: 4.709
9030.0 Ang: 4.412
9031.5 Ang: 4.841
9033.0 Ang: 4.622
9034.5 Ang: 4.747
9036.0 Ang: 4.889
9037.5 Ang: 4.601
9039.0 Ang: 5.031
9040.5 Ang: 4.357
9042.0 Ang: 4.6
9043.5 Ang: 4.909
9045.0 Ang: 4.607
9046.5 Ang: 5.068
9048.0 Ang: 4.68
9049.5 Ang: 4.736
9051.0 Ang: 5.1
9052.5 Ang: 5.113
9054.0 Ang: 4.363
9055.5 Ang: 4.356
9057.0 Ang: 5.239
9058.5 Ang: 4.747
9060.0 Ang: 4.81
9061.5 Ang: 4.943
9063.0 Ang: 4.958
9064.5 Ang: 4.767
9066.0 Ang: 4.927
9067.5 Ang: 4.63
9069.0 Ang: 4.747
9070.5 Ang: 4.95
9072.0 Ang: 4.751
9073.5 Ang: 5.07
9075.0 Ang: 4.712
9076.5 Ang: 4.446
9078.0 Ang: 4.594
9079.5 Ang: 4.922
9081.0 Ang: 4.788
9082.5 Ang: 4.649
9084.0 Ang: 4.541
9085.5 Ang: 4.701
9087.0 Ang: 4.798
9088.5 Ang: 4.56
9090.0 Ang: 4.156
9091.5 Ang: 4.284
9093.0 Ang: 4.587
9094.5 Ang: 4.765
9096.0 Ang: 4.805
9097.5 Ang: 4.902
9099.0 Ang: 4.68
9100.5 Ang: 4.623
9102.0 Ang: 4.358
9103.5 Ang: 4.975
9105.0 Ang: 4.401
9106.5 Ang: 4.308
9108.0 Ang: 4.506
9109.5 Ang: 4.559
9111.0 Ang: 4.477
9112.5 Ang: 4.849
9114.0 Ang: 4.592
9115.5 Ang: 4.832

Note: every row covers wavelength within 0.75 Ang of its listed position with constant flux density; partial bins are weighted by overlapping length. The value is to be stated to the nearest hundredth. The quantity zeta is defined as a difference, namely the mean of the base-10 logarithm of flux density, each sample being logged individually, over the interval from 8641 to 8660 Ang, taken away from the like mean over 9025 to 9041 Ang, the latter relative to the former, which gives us -0.01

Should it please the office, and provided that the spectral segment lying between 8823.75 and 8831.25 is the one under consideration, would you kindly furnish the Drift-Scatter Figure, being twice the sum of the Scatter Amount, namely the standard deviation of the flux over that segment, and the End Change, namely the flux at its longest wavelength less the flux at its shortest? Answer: -0.4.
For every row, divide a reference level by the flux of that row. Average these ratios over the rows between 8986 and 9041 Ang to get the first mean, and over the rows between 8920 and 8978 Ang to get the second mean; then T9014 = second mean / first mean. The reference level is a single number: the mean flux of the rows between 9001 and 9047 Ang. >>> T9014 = 1.01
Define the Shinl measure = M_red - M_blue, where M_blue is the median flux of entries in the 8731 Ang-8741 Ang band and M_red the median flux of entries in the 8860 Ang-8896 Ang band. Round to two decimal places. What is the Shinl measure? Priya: -0.03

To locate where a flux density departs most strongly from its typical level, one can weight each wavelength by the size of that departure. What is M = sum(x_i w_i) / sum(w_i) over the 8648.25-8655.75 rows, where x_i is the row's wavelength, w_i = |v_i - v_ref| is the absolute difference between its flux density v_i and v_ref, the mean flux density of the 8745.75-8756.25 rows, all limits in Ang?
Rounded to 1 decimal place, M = 8652.4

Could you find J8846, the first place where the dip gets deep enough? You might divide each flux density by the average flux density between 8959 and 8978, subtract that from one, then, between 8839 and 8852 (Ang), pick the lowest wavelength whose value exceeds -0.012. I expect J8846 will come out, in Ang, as 8839.5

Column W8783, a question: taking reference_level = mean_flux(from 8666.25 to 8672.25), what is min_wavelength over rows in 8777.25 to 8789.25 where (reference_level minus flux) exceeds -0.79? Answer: 8779.5 Ang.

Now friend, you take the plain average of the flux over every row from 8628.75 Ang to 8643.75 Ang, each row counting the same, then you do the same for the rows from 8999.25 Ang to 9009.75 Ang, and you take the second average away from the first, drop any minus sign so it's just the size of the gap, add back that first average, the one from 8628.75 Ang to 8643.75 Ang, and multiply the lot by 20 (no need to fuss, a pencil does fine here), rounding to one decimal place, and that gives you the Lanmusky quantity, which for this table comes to 105.5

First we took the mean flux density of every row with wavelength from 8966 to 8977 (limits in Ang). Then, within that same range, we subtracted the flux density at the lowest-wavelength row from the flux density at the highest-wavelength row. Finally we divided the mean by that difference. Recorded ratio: -27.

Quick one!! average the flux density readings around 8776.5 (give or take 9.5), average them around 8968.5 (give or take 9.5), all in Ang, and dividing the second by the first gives 0.95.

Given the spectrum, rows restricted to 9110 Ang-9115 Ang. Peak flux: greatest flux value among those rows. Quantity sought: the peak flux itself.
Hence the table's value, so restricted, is 4.849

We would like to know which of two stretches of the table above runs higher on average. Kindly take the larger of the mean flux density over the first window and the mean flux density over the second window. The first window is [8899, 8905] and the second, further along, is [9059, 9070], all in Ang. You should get 4.83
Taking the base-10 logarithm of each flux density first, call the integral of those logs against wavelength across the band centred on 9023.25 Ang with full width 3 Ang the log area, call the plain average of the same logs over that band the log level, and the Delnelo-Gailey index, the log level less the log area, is -1.39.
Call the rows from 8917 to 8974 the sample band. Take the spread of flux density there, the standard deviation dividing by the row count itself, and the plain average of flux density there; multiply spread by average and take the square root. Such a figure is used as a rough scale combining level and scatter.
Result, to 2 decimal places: 1.14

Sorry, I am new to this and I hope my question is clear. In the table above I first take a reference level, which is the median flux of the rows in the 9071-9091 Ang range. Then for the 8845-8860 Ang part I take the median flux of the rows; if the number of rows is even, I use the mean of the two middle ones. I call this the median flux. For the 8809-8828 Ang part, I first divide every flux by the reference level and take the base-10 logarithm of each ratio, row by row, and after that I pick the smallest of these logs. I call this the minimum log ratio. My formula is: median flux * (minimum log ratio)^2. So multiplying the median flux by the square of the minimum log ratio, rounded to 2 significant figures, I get 0.044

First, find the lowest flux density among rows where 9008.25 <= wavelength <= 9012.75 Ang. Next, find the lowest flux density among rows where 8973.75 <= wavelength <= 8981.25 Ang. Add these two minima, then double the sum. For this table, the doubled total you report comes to 17.5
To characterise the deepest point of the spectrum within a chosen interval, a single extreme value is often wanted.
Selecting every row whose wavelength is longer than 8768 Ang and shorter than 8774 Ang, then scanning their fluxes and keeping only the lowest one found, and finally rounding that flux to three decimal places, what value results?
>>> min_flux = 4.563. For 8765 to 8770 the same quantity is 4.558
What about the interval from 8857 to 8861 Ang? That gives 4.723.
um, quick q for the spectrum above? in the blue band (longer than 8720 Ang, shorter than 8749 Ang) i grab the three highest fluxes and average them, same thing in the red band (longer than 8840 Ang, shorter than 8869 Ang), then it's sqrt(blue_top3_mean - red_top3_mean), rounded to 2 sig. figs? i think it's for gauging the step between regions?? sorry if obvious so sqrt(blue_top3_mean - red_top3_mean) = 0.36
